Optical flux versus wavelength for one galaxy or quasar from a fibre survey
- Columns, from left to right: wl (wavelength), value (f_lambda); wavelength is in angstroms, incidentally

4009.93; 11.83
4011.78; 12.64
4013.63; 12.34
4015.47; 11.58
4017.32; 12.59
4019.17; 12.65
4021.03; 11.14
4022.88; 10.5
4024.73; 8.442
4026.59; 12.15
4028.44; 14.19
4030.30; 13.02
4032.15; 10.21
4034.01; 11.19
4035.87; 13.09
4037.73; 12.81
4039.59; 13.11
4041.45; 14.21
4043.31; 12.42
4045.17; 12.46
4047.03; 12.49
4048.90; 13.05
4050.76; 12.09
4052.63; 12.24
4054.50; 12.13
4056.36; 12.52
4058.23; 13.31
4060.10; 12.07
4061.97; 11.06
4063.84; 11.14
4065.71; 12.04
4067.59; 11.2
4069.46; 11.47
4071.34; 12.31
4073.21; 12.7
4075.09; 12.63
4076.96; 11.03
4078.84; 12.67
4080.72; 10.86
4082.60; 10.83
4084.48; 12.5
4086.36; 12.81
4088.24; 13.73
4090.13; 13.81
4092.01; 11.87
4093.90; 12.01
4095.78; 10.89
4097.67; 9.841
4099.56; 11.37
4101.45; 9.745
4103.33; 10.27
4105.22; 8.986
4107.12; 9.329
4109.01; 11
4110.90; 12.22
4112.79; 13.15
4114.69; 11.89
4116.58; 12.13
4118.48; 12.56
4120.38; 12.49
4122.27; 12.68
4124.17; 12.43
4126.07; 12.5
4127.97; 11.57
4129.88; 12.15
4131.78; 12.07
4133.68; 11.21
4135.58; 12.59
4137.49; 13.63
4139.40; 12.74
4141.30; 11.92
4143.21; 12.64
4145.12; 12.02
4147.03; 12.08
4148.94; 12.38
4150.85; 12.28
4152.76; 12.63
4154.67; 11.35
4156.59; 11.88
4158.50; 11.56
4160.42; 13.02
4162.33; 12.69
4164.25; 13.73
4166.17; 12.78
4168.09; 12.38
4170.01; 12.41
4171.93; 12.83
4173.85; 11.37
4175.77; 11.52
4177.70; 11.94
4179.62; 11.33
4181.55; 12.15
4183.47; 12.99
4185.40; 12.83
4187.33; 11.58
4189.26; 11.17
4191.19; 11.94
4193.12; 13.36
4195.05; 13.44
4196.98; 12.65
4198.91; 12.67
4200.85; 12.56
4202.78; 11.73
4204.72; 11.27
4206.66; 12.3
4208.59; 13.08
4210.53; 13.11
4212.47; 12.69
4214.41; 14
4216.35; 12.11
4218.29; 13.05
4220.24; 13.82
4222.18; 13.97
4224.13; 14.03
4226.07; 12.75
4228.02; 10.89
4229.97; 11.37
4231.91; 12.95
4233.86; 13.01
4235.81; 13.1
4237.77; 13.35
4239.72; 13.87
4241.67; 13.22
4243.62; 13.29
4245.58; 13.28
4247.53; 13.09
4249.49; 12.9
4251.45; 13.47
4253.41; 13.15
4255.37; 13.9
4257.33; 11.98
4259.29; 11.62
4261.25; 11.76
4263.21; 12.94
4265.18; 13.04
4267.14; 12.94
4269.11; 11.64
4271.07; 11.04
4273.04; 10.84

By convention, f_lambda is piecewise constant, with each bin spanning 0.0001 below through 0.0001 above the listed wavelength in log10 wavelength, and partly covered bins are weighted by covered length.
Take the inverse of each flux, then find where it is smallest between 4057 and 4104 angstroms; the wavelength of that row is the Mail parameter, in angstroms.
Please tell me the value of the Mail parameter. 4090.13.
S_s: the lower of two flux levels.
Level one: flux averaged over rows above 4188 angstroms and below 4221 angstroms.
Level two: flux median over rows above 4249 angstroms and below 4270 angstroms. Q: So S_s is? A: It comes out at 12.6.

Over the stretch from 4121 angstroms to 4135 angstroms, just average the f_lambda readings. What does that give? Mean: 12.1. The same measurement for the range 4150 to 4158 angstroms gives 12.0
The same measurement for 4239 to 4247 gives 13.4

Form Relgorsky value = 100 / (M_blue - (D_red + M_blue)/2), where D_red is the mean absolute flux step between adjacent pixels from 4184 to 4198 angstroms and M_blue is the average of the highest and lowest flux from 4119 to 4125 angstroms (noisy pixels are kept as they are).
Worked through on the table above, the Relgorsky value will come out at 17.0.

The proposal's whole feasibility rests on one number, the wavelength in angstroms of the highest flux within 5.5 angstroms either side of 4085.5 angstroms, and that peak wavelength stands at 4090.13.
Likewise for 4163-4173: 4164.25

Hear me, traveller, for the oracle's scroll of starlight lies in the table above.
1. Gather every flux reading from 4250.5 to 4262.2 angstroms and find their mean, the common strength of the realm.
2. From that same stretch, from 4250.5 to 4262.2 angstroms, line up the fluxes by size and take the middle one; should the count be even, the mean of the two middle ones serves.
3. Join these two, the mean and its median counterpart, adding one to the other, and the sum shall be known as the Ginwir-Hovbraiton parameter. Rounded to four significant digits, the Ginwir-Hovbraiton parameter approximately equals 25.21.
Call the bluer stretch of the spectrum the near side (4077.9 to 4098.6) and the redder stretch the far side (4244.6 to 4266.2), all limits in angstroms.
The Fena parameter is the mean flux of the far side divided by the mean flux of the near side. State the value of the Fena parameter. 1.07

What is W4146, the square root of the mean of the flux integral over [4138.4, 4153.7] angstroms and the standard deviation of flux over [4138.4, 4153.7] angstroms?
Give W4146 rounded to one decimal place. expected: 9.7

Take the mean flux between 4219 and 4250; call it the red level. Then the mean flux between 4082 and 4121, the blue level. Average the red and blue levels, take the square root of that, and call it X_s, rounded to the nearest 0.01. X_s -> 3.51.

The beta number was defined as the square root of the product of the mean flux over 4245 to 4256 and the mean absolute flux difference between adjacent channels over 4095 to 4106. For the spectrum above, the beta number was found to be 4.0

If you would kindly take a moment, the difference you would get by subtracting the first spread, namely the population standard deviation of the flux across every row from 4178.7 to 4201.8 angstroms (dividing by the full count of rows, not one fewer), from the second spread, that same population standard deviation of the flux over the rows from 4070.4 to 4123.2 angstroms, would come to 0.5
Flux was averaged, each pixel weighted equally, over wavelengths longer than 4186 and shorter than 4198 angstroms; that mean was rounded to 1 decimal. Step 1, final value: 12.4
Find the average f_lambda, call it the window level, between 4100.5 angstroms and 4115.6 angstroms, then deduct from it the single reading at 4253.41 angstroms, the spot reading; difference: -2.3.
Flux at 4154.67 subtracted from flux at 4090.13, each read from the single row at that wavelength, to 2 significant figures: 2.5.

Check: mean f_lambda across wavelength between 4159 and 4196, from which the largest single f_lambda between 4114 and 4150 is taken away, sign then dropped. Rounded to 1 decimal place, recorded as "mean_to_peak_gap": 1.2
